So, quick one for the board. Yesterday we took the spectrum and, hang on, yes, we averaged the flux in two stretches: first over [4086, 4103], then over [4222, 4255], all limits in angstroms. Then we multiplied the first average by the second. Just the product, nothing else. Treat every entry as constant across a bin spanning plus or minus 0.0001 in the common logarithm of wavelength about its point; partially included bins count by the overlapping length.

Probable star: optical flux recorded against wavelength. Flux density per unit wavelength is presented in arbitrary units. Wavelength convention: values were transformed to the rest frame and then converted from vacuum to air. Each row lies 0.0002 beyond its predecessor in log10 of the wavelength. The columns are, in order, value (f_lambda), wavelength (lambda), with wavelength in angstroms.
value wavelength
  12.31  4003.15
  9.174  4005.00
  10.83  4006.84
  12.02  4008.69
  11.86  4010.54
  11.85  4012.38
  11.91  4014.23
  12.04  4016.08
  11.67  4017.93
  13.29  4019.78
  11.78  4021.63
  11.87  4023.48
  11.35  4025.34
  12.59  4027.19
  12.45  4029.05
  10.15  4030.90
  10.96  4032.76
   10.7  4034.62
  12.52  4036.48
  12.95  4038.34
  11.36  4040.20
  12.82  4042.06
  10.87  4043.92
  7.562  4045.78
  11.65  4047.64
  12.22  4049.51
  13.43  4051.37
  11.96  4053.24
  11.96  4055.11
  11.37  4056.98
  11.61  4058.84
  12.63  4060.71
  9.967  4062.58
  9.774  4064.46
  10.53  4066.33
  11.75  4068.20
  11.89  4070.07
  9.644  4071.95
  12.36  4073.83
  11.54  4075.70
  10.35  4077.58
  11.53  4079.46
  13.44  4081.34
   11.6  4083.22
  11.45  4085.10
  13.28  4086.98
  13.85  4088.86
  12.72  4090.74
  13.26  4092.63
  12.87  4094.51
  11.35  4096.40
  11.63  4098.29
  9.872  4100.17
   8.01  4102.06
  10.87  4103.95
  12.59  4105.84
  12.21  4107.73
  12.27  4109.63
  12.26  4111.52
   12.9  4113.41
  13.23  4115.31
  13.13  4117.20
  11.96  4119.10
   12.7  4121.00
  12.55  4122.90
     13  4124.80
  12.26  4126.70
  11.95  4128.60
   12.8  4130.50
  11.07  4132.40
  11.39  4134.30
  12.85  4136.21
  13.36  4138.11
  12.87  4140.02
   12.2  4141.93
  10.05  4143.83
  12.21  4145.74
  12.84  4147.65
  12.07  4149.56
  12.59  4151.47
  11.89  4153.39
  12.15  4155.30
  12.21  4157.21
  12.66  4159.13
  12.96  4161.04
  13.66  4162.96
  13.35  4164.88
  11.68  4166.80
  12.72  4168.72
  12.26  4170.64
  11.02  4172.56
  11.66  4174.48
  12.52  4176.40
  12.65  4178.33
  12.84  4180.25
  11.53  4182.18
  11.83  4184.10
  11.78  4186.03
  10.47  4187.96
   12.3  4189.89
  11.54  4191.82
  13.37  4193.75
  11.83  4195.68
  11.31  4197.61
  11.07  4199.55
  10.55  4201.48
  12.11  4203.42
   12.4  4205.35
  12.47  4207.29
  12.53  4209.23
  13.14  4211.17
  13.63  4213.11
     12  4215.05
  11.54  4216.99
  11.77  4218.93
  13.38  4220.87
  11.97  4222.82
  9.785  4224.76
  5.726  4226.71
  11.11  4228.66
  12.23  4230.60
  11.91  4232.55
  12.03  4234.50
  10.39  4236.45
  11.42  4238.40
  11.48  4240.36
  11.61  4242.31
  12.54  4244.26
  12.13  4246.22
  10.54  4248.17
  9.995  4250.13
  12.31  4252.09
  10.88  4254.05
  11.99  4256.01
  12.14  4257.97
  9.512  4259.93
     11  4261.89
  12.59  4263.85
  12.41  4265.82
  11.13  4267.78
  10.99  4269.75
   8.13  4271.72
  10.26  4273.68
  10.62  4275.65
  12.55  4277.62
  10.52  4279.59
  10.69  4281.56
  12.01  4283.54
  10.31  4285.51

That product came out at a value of 131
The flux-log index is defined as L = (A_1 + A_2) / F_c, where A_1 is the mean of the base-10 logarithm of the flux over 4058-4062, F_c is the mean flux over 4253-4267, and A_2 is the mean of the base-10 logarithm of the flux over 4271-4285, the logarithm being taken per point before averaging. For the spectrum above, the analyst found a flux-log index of 0.183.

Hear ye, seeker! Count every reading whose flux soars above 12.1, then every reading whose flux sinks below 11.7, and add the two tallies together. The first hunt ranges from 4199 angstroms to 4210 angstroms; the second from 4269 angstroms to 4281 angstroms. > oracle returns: 9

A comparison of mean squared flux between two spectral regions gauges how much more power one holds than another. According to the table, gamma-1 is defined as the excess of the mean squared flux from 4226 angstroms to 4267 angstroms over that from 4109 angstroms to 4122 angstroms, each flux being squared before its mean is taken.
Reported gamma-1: -31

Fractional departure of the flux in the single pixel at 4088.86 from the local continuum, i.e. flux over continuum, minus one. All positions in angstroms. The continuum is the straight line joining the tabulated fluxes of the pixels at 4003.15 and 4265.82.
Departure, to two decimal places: 0.12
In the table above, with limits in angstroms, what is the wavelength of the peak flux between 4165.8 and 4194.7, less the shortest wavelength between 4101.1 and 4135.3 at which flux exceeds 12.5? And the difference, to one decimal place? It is 87.9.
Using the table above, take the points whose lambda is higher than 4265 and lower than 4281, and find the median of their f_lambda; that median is 10.8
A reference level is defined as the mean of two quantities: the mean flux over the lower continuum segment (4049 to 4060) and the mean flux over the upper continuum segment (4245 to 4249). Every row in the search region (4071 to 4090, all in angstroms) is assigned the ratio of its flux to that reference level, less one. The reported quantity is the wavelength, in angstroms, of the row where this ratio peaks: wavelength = 4088.86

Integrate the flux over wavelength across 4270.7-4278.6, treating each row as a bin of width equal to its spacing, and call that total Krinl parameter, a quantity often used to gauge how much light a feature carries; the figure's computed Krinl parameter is 82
